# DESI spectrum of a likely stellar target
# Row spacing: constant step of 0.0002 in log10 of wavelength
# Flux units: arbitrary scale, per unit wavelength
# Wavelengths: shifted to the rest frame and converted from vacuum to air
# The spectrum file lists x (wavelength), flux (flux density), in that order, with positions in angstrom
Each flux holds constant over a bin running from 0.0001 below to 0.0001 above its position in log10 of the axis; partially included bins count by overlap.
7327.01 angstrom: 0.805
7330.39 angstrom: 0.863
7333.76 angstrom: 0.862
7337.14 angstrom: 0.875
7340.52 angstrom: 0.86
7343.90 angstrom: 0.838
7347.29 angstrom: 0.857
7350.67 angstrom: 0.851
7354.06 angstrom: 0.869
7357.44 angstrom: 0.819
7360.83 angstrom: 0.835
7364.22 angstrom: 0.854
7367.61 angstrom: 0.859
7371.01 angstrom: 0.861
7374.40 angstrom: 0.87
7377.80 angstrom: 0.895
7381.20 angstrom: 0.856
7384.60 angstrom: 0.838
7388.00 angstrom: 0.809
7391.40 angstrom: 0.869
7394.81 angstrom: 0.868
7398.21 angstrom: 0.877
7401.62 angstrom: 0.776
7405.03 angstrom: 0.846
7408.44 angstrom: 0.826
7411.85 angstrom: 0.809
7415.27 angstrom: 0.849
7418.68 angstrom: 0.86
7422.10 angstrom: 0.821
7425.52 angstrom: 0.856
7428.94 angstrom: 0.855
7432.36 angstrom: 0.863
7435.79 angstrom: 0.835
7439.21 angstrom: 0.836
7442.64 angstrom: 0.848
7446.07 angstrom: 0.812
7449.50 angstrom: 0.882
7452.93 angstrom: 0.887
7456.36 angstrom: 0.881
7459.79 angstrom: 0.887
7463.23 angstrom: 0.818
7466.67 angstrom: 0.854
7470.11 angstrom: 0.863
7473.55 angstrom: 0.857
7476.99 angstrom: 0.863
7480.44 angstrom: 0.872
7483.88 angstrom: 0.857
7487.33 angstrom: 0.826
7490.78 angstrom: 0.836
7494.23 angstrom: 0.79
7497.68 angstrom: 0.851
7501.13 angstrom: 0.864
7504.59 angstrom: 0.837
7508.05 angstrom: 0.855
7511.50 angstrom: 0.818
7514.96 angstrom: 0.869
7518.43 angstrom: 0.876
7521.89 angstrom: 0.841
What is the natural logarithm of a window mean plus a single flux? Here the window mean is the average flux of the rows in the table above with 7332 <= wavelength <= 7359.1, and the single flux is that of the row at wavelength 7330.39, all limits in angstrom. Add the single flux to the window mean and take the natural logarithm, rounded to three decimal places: 0.541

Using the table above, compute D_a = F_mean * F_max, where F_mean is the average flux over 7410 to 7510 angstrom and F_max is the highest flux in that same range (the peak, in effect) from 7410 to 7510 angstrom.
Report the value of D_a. 0.753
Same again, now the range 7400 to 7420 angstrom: 0.712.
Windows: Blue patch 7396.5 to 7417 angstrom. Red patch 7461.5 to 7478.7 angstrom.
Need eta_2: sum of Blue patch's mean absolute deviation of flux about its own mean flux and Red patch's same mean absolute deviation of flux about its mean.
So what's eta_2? 0.040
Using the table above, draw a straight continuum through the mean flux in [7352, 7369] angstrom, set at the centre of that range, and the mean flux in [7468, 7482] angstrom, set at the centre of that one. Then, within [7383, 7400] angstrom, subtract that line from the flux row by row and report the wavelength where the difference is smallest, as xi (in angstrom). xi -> 7388.00 angstrom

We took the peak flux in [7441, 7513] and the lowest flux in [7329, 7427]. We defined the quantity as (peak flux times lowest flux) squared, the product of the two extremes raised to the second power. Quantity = 0.474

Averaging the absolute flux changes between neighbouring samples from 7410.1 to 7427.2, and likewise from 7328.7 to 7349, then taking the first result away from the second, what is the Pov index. -0.017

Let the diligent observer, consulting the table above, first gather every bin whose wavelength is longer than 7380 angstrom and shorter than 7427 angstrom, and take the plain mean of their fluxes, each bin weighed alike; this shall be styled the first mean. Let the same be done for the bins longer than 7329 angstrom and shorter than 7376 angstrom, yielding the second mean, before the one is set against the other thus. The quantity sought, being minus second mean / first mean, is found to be -1.02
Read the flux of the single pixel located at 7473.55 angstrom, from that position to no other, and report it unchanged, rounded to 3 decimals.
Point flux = 0.857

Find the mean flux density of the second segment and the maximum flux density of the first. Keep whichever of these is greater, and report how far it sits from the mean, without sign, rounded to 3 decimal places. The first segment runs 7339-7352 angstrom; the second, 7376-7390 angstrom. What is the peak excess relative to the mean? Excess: 0.010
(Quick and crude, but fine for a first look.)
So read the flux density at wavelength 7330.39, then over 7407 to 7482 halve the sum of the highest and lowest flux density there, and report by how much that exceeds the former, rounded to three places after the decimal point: -0.015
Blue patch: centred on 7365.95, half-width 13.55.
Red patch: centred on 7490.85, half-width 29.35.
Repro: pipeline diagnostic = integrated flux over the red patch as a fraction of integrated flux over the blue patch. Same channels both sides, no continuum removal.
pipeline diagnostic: 2.1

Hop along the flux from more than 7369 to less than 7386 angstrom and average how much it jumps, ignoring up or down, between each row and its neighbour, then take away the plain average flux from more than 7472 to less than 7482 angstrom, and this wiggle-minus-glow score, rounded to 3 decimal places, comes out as -0.841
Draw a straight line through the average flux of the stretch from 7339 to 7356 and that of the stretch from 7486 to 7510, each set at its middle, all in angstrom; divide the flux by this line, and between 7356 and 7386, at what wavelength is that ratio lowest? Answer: 7357.44 angstrom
